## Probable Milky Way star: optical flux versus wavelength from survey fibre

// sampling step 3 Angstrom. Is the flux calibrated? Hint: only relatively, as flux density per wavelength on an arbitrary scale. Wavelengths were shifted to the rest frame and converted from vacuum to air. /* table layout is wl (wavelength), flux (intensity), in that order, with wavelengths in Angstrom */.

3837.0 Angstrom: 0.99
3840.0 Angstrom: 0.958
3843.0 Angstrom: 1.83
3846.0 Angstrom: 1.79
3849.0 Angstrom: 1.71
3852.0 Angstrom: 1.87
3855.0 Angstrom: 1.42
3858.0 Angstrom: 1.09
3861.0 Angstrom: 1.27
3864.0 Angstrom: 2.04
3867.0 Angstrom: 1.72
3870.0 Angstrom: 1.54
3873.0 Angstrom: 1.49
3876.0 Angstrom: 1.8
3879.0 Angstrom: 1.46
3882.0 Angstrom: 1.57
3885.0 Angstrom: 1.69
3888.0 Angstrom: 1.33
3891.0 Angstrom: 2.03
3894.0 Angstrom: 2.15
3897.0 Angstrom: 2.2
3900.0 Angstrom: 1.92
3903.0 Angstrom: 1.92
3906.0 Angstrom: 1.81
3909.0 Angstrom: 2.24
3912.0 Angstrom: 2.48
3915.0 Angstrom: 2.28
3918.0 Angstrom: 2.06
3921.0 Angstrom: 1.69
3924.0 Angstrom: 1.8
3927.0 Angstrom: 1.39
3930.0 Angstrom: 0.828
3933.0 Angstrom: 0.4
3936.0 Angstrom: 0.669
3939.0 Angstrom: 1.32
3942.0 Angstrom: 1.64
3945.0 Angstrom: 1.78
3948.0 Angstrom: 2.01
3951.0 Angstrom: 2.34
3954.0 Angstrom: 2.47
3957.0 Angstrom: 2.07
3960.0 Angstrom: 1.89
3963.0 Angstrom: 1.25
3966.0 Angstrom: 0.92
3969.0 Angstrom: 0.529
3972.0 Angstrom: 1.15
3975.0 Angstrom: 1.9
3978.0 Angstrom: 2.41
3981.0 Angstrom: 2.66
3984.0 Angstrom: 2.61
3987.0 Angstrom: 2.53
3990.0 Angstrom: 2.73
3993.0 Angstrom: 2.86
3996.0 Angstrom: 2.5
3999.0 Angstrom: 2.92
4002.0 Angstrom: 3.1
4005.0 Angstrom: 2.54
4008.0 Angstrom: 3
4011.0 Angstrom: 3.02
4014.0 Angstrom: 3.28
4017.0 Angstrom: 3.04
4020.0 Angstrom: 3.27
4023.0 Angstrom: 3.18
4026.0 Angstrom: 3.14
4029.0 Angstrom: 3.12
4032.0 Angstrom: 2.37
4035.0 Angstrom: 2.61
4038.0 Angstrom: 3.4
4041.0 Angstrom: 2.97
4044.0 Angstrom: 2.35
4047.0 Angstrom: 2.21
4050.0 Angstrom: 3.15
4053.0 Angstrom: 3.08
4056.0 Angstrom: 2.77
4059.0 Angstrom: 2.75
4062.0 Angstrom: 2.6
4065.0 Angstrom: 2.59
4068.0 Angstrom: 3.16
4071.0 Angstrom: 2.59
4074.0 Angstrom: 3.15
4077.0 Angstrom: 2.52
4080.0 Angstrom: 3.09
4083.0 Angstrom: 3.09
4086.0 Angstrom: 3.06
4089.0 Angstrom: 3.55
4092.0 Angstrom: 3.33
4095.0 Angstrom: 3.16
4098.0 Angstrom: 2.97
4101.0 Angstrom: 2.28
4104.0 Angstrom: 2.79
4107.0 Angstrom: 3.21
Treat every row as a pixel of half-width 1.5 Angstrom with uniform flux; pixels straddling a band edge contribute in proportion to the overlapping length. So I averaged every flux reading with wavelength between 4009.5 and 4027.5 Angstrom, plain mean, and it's 3.2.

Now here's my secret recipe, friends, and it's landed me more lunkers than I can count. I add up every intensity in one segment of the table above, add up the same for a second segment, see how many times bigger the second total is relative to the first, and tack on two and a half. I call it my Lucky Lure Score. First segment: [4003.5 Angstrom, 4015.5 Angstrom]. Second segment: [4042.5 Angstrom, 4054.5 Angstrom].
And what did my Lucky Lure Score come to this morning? 3.4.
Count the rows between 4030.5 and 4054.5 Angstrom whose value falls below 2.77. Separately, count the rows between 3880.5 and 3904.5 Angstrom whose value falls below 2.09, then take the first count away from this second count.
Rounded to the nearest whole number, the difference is 2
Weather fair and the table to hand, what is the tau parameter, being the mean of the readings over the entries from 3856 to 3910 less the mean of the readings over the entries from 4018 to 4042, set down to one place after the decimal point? -1.3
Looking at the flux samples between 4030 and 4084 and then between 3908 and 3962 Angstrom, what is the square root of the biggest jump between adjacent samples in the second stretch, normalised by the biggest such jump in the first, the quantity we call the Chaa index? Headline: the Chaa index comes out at 0.83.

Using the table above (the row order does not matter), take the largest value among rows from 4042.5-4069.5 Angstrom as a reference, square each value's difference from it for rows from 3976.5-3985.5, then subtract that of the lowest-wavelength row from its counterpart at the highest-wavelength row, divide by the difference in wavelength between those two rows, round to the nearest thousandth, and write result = -0.043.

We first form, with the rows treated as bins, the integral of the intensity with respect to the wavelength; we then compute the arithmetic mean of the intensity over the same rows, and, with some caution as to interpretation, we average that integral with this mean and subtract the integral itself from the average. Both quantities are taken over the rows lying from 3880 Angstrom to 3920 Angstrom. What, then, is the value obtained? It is -38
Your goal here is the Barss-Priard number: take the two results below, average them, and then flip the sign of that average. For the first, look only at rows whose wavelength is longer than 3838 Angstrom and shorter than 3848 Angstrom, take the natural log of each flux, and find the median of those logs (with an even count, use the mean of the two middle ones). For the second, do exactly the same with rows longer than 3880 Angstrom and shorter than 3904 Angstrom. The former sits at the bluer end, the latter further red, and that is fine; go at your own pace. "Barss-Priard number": -0.62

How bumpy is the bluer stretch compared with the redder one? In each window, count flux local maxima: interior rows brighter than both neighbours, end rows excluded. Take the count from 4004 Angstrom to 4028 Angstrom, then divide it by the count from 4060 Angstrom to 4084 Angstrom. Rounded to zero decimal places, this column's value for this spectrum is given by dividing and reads 1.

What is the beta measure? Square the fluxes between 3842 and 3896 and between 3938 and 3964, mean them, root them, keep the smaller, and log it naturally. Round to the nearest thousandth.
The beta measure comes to 0.518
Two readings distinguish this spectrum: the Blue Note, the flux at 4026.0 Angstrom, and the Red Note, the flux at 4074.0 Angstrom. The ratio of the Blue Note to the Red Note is 1.00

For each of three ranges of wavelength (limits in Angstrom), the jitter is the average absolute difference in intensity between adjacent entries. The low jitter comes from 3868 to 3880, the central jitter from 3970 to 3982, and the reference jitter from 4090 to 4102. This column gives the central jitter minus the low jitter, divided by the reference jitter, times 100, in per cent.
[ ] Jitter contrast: 77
